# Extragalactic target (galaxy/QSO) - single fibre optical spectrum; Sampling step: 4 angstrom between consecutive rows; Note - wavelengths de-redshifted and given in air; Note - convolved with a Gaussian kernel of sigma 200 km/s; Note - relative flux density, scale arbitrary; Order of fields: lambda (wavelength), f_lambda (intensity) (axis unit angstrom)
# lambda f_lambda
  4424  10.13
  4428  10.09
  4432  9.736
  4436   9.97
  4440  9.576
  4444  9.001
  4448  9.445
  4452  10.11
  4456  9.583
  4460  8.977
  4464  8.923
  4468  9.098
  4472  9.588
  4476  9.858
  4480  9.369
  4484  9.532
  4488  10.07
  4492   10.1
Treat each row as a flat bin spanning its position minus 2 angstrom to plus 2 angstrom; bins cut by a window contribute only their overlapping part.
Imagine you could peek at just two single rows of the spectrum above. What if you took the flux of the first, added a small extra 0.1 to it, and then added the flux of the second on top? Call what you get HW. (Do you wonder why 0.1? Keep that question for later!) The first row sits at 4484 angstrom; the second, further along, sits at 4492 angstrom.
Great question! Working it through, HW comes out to 19.7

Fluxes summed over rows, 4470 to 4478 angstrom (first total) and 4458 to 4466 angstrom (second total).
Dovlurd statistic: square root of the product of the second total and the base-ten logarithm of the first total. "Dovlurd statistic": 4.80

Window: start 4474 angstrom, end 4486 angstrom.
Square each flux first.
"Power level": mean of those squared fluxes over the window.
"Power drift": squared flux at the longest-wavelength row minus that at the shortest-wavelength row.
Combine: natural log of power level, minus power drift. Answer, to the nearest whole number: 11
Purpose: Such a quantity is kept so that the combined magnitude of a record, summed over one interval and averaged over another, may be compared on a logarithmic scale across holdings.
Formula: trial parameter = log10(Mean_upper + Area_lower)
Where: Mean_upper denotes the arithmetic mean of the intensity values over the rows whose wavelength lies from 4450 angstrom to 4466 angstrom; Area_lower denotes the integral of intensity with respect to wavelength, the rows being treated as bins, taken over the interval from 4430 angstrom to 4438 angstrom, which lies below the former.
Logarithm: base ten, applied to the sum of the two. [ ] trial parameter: 1.95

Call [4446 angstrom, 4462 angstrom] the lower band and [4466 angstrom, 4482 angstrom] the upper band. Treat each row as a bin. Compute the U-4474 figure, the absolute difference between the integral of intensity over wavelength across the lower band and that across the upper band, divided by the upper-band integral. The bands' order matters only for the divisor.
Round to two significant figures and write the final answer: 0.0053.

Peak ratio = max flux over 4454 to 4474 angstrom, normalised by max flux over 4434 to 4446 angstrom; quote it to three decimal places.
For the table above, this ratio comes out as 0.962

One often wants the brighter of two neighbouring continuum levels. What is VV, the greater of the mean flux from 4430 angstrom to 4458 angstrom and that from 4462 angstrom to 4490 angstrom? 9.63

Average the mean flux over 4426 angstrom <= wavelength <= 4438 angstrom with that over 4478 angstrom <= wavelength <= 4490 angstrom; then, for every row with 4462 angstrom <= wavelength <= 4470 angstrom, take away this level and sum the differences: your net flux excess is -1.6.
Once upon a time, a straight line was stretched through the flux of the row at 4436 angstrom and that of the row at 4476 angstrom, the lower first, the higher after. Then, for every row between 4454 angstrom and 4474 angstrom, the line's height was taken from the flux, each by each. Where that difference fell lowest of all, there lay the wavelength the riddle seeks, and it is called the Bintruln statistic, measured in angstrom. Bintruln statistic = 4464 angstrom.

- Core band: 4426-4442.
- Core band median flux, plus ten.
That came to 19.9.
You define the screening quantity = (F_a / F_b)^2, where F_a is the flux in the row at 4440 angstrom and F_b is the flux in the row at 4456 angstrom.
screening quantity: 1.00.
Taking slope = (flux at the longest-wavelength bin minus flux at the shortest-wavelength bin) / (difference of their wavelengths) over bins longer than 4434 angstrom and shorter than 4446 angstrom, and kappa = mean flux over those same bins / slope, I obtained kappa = -79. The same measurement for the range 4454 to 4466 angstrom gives -111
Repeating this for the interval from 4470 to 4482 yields -351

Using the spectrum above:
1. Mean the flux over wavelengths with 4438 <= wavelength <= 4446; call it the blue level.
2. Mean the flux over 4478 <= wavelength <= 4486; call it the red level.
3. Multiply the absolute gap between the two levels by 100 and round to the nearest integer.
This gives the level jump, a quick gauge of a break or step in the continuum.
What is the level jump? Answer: 16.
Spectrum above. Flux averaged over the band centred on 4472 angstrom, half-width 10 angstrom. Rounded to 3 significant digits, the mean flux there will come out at 9.37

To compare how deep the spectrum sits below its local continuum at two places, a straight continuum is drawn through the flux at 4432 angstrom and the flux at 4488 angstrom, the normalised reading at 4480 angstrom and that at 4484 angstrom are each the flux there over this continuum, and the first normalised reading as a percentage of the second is 99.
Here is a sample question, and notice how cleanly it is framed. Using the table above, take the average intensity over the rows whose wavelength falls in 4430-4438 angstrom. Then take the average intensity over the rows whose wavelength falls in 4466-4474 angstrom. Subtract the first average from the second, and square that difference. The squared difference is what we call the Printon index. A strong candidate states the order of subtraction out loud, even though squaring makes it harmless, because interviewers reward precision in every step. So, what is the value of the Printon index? 0.26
